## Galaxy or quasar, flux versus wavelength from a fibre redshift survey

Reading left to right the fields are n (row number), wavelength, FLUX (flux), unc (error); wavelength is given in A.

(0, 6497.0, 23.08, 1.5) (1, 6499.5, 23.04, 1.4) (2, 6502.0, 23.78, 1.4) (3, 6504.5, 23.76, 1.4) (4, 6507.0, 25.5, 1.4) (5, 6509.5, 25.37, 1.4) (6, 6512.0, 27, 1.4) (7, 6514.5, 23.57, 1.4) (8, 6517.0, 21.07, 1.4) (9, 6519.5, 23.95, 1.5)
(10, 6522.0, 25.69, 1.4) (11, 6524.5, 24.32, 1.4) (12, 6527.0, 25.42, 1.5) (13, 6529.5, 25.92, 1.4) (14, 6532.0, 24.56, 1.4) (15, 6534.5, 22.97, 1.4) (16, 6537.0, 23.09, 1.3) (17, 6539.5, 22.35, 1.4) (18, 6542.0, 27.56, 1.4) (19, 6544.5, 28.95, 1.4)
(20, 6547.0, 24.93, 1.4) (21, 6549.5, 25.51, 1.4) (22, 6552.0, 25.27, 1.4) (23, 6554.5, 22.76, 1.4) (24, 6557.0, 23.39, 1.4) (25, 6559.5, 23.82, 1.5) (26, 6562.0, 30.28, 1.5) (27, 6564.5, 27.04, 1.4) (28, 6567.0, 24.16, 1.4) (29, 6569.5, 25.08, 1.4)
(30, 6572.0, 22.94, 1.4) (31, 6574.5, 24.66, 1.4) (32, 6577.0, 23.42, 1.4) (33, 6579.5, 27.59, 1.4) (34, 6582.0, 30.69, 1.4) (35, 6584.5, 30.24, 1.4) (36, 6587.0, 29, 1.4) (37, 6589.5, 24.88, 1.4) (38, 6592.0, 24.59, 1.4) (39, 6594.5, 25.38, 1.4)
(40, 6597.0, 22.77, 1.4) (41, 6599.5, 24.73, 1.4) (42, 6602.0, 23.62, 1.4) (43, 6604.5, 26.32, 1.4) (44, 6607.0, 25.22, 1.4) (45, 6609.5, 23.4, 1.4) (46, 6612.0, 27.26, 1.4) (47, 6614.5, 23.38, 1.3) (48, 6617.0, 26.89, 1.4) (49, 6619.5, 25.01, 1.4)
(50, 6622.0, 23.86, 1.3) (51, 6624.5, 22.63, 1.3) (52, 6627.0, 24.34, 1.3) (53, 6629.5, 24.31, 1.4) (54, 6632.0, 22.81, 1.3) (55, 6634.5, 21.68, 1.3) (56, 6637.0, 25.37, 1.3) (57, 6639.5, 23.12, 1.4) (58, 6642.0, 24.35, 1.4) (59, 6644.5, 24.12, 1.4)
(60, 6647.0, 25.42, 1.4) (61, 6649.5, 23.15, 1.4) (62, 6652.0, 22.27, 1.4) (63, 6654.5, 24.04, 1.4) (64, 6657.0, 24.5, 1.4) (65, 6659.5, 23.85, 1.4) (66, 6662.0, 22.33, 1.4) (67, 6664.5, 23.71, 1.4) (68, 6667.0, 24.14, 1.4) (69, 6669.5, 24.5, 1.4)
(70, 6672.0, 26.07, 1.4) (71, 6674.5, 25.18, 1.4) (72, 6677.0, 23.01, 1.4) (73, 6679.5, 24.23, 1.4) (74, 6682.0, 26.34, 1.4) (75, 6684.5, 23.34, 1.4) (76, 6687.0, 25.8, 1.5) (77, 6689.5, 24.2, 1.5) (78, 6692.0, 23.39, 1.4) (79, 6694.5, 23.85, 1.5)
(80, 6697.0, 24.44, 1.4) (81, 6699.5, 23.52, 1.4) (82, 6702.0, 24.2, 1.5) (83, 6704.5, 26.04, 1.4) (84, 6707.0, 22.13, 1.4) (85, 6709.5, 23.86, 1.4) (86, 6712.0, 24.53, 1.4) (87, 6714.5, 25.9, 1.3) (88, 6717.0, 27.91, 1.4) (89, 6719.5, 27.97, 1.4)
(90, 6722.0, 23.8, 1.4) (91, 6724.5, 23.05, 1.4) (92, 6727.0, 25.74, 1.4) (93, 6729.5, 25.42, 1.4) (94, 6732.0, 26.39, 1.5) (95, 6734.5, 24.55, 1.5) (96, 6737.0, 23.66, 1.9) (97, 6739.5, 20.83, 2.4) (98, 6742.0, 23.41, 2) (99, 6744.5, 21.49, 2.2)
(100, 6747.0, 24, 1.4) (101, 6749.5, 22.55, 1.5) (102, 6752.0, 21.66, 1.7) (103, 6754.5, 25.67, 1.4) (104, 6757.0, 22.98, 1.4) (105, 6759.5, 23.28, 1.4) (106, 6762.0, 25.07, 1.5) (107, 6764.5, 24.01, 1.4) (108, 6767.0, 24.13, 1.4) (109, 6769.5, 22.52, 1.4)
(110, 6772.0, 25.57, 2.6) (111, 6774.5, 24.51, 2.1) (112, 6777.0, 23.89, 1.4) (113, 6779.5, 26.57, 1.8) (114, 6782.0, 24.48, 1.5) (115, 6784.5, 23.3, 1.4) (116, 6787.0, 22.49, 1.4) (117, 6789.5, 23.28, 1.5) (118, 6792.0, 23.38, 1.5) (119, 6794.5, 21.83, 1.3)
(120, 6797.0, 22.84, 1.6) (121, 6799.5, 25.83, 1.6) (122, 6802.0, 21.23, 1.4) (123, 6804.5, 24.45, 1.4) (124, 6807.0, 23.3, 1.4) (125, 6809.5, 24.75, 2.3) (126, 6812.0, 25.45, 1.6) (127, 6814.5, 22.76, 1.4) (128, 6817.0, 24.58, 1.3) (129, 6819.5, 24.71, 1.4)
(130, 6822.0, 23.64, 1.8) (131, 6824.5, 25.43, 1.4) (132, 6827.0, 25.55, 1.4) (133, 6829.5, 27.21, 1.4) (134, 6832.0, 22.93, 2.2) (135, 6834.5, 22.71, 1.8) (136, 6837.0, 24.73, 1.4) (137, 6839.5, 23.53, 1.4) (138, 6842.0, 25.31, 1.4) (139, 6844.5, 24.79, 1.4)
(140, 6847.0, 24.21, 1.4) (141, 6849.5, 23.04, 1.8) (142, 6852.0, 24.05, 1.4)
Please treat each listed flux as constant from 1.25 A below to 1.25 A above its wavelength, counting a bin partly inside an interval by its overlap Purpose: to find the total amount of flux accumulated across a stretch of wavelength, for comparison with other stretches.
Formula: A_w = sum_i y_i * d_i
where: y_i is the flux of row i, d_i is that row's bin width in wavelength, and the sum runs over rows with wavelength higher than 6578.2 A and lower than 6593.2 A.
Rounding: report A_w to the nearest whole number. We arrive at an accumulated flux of 417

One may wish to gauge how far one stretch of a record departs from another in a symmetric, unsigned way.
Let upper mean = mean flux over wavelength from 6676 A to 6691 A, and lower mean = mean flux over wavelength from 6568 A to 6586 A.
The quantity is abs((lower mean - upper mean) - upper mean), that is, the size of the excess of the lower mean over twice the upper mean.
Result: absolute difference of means 22.6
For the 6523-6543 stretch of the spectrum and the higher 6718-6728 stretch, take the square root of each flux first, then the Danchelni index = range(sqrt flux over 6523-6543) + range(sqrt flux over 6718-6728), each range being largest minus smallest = 1.0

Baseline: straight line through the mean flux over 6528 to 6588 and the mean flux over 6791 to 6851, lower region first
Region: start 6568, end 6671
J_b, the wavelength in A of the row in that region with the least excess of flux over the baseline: 6634.5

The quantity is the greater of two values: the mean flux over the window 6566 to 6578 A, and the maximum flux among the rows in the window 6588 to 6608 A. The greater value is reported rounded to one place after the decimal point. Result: 26.3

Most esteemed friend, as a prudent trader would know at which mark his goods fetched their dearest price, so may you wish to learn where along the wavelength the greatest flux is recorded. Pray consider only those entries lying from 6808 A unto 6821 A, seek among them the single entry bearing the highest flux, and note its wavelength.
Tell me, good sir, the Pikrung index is 6812.0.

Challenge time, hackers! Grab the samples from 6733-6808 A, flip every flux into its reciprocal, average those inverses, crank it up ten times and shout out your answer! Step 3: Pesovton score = 0.426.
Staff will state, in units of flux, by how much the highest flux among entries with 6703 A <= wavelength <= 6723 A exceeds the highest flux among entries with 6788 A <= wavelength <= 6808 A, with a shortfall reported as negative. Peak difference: 2.1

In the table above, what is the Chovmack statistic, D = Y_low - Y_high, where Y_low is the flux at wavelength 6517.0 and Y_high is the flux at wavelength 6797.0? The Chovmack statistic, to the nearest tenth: -1.8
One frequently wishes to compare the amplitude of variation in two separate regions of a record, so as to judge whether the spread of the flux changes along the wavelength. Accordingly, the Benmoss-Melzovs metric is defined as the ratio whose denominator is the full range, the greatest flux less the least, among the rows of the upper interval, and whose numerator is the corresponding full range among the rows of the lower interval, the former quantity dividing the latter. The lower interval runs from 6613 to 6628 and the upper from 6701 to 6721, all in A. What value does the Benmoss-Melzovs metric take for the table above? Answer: 0.7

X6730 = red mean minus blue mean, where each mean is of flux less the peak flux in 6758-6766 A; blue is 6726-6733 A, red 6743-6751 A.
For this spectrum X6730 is -3.2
